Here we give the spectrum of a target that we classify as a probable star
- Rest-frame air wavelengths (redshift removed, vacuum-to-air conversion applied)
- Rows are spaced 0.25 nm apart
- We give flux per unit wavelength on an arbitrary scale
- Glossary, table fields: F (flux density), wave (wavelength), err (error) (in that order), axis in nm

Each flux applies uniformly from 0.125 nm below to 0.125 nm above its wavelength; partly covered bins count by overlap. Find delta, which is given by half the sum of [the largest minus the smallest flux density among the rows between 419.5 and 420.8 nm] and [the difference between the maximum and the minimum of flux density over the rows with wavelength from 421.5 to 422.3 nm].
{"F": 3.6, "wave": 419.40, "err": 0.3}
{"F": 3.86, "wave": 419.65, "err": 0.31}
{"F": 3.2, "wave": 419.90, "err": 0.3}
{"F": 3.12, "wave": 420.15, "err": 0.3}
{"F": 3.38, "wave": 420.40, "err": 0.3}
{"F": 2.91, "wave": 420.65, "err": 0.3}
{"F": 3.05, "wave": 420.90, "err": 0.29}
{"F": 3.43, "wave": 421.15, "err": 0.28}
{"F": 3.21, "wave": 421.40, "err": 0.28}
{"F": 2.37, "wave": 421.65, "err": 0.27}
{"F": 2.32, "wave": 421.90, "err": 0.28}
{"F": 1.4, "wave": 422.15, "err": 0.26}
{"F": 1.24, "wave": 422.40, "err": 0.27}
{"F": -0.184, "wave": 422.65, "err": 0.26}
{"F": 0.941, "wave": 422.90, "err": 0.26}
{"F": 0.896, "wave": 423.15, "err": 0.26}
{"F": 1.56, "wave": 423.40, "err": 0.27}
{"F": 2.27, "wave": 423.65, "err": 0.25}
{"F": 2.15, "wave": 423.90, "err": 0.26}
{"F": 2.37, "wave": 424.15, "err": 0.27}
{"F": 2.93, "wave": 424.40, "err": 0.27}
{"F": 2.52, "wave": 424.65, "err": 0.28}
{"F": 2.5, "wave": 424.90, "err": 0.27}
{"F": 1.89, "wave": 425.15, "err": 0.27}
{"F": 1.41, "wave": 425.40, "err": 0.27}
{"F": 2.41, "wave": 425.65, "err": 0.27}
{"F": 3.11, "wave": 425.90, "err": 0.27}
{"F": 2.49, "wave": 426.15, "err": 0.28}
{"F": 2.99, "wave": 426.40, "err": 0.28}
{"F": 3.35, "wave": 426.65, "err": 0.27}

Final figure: 0.96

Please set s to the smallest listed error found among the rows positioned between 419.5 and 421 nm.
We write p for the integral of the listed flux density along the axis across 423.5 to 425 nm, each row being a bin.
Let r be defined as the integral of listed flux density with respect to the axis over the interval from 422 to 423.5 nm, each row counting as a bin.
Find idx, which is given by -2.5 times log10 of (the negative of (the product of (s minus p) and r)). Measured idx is -1.7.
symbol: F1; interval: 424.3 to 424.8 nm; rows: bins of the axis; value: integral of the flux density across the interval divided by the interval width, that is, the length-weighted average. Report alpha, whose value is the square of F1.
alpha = 7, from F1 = 2.7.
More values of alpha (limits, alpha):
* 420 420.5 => 11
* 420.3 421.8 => 9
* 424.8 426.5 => 6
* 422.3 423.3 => 1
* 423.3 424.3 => 5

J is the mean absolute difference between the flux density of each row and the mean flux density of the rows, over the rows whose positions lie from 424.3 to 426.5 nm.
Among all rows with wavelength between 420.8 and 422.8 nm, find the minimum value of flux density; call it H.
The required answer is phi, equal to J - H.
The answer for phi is 0.6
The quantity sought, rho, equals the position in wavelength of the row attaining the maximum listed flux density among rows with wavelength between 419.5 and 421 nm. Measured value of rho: 419.65 nm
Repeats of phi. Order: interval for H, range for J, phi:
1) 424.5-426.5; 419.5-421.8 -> -1.1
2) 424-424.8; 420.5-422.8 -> -1.5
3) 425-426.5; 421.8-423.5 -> -0.9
